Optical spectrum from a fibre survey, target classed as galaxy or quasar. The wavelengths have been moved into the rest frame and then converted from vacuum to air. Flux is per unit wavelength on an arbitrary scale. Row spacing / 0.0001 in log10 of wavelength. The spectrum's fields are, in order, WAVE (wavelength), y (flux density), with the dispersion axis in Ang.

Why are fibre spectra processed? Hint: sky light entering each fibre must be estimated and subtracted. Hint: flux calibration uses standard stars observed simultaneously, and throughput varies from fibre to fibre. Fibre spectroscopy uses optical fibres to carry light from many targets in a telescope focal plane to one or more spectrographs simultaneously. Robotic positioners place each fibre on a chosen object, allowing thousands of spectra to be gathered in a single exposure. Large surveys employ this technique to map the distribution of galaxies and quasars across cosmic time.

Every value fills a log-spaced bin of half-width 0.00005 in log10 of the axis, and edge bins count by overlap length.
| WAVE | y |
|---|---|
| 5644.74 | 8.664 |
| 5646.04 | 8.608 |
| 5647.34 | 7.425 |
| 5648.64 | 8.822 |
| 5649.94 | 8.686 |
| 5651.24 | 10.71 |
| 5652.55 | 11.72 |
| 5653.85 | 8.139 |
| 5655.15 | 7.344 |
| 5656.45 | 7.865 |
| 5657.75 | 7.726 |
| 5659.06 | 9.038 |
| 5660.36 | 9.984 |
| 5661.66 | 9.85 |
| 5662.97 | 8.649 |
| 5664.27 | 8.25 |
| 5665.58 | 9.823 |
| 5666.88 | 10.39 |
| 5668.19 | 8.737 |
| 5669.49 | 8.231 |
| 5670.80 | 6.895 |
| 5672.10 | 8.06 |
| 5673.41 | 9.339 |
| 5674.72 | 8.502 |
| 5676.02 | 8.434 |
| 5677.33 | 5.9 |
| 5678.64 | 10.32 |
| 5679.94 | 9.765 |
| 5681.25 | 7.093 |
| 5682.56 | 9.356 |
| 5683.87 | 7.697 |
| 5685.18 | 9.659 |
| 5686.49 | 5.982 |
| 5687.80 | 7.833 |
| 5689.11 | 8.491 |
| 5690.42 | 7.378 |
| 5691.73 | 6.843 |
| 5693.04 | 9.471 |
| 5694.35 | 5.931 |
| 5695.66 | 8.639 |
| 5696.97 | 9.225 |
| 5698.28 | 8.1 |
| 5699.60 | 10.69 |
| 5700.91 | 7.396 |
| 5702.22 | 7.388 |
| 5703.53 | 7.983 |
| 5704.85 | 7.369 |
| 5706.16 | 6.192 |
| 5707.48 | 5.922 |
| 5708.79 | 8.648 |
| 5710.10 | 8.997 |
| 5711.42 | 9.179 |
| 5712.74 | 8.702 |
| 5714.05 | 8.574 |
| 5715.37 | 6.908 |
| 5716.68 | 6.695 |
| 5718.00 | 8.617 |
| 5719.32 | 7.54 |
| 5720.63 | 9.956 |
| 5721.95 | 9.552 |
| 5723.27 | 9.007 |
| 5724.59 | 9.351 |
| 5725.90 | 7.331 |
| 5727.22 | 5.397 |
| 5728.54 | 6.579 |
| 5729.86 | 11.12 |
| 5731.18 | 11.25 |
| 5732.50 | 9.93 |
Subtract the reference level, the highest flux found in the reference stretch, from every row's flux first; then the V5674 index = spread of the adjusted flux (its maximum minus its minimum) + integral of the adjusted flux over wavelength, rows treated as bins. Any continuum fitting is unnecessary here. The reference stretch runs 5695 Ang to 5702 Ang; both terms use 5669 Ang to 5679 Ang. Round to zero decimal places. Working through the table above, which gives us -21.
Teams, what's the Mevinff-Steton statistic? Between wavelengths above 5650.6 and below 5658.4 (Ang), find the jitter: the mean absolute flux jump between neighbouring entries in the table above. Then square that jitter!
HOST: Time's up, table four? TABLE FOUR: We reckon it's 1.5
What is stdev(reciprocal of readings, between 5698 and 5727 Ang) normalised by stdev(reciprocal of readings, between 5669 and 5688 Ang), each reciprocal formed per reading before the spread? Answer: 0.9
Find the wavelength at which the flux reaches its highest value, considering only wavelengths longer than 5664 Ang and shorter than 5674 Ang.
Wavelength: 5666.88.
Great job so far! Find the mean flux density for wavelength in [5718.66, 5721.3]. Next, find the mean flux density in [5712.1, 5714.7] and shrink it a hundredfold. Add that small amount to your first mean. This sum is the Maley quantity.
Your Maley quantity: 8.8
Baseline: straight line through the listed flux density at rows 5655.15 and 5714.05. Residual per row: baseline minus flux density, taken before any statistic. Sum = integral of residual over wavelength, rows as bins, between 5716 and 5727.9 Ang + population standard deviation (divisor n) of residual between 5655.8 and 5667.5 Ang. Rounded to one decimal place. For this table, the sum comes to 7.8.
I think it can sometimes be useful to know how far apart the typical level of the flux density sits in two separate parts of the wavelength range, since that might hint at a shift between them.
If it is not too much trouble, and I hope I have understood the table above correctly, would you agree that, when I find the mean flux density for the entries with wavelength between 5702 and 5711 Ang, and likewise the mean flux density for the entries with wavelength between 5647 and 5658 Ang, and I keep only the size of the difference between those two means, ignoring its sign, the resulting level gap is 1.2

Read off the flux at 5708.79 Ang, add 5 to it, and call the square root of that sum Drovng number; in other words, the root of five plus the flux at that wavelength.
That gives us 3.69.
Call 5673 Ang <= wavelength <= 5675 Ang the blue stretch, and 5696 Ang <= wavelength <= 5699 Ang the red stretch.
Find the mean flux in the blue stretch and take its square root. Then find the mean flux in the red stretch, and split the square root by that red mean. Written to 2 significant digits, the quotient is 0.34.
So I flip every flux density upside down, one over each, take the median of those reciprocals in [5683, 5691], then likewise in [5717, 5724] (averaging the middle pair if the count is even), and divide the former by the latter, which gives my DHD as 1.16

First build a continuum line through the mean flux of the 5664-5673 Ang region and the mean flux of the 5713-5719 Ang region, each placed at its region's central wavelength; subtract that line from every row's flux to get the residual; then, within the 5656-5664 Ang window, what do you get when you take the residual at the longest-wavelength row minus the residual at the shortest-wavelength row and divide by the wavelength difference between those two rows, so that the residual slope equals 0.14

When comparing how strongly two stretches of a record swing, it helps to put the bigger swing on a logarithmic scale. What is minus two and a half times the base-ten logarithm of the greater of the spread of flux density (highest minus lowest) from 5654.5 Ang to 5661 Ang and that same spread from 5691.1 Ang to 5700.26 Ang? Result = -1.69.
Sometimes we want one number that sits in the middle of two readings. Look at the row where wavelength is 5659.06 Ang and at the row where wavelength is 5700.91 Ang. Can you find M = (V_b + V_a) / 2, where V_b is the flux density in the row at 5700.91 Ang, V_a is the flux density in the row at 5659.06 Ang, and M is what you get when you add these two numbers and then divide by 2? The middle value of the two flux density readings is 8.2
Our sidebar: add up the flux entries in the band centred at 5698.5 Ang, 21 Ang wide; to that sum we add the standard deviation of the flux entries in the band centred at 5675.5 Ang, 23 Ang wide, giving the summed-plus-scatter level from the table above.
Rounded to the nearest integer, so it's 127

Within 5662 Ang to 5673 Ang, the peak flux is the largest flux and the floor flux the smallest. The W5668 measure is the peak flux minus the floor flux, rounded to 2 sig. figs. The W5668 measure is 3.5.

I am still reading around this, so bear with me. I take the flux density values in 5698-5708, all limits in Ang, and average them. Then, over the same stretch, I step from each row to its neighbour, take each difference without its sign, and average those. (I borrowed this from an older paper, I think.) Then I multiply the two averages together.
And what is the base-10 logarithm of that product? 0.97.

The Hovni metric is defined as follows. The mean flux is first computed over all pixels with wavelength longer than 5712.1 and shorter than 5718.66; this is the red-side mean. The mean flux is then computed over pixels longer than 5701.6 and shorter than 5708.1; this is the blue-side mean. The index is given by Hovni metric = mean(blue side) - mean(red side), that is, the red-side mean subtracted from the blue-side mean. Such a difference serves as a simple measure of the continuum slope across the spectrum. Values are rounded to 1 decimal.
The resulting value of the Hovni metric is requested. -0.9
